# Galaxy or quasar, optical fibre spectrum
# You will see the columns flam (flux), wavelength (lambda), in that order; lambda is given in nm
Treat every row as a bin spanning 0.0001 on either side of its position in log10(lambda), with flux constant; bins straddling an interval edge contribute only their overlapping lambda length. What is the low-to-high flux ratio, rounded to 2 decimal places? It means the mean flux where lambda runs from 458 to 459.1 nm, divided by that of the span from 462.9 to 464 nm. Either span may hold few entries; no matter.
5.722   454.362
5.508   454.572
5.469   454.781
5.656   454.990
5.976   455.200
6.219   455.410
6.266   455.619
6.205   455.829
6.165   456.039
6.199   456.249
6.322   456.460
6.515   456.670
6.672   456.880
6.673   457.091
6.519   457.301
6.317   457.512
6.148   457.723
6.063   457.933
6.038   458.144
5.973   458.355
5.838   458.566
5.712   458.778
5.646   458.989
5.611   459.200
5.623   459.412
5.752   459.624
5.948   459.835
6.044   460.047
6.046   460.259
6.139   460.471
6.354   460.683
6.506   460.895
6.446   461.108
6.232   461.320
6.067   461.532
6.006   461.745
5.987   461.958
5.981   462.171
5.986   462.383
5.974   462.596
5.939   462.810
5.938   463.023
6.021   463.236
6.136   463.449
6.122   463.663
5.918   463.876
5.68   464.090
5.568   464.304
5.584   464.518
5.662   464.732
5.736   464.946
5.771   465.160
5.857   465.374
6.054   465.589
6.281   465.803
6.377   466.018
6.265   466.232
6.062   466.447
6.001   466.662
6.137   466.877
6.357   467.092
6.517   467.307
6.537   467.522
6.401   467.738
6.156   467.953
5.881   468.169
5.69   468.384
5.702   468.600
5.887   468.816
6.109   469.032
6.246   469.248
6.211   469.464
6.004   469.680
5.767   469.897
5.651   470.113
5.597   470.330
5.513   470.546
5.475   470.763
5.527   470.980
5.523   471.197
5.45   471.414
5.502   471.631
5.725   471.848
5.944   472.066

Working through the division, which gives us 0.97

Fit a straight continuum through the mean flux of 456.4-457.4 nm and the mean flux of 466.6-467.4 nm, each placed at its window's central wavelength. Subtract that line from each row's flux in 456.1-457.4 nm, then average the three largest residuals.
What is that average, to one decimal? 0.1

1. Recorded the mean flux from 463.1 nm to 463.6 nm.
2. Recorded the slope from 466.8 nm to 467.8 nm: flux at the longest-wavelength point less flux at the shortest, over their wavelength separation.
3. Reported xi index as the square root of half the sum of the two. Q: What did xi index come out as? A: 1.79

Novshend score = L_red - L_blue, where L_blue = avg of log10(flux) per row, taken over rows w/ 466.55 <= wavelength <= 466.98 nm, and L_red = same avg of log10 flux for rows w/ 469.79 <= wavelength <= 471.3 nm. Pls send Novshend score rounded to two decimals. -0.04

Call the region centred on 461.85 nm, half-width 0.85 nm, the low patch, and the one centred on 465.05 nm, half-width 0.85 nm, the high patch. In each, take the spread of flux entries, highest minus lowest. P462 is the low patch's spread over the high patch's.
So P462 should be 0.7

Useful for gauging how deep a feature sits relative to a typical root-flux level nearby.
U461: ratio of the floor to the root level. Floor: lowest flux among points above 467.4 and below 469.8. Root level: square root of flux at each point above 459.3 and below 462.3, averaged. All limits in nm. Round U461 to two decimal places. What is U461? 2.31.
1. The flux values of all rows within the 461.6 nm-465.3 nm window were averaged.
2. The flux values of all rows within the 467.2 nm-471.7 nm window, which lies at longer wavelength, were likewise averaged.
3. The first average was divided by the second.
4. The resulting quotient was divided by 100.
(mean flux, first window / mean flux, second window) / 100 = 0.0100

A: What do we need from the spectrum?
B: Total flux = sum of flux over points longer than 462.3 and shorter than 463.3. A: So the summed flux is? 30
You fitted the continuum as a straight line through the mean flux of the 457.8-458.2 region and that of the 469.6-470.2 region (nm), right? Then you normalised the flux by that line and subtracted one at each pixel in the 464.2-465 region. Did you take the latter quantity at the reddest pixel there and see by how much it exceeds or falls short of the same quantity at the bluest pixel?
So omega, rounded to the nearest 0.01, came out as 0.03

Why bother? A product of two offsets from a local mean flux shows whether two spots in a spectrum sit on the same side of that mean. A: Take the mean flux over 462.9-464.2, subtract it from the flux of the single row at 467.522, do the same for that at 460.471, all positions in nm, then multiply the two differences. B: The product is 0.096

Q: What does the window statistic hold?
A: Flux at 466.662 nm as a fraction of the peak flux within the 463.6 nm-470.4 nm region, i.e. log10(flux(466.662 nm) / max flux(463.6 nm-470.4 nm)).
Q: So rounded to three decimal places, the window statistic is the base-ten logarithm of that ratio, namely -0.037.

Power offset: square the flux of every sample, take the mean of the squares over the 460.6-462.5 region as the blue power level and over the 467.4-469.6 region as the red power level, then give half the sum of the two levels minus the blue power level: -0.5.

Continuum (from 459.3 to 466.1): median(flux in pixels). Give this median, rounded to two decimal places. 5.99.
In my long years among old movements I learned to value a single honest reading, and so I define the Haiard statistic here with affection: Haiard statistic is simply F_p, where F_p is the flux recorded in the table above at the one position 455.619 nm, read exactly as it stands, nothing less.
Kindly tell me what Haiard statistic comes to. 6.266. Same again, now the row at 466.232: 6.265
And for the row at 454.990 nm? 5.656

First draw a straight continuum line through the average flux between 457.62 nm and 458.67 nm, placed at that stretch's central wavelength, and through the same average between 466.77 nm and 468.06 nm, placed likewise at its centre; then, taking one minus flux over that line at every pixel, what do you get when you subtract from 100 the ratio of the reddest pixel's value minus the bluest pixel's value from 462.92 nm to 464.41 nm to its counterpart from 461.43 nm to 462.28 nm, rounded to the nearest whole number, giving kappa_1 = 96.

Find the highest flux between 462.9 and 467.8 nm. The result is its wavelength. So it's 467.522 nm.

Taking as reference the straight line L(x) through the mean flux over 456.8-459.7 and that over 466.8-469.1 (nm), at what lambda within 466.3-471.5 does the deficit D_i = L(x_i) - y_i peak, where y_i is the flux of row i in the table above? 471.414 nm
